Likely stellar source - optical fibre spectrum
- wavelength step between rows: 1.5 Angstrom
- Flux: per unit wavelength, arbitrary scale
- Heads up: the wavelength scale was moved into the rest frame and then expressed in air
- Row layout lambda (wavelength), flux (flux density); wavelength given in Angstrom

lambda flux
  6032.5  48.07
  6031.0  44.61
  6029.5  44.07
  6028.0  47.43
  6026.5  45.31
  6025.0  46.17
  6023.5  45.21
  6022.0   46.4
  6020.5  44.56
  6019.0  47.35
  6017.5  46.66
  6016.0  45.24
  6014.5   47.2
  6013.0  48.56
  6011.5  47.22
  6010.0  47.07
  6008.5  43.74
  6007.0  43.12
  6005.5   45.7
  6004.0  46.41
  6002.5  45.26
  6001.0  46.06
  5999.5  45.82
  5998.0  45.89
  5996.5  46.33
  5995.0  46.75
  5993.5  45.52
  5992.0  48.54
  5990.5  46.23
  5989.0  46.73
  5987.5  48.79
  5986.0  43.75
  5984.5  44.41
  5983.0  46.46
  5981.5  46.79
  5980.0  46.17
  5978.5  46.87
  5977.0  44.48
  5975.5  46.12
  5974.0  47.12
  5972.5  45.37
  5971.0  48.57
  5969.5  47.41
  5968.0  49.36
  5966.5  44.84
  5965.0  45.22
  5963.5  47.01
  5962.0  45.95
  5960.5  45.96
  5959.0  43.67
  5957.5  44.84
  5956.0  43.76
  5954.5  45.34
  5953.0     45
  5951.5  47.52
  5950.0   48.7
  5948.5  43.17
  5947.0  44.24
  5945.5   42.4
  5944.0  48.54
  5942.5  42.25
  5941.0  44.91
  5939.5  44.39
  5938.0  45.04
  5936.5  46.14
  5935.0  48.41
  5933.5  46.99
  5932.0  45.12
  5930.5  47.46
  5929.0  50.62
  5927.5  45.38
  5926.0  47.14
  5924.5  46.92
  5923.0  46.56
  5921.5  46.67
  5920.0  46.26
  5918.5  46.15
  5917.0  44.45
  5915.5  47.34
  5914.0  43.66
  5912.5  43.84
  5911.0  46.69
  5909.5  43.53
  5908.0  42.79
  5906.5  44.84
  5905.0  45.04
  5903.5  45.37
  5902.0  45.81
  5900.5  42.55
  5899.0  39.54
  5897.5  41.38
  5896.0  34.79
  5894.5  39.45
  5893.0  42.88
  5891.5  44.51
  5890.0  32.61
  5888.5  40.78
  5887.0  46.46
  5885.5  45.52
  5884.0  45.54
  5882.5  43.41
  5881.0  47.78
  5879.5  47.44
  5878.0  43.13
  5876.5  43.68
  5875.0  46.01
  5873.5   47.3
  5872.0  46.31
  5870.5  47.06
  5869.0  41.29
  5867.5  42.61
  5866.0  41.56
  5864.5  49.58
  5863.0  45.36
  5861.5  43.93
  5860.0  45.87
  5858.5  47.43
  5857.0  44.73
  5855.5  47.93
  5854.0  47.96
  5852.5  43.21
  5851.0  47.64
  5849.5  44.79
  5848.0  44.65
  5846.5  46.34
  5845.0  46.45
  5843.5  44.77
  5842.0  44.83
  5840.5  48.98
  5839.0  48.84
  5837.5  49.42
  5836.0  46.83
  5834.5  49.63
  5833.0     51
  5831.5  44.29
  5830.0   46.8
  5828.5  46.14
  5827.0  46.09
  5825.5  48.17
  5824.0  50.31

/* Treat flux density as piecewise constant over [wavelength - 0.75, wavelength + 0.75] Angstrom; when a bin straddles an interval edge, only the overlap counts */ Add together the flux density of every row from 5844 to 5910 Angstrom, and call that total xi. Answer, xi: 1947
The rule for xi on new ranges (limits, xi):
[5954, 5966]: 362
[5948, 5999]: 1569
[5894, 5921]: 783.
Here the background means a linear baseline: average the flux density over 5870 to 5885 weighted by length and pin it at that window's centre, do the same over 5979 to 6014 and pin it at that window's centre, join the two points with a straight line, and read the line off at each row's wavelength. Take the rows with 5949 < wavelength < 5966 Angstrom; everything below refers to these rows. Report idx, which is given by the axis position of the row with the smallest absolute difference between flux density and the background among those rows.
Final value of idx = 5960.5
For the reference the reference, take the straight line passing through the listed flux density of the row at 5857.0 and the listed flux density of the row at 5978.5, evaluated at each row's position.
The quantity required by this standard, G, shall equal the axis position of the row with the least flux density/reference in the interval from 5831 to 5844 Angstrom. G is 5831.5 Angstrom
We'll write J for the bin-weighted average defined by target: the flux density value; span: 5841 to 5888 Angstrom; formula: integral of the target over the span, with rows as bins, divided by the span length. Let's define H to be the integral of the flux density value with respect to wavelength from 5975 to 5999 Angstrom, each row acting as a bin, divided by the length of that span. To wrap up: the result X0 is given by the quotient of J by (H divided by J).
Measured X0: 44.8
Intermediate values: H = 46.2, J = 45.5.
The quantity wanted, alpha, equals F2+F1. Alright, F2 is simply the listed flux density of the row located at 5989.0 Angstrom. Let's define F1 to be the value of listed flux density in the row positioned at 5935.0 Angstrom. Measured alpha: 95.1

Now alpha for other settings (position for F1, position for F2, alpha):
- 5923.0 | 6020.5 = 91.1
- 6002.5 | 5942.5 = 87.5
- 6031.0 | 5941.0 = 89.5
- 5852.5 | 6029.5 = 87.3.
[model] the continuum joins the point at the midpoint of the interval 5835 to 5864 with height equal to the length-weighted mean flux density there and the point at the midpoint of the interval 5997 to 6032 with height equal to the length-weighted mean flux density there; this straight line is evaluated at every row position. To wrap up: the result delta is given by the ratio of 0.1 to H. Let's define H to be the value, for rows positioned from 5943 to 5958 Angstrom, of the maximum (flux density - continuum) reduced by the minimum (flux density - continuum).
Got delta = 0.0158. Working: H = 6.3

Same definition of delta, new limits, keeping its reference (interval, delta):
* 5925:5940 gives 0.0161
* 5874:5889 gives 0.0143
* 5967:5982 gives 0.0206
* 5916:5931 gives 0.0161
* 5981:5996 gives 0.0198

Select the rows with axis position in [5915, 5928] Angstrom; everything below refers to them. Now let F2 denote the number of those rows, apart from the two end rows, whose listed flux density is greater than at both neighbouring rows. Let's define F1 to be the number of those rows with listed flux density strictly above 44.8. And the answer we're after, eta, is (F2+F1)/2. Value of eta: 5.0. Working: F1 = 8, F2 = 2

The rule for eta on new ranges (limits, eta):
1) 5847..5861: 4.0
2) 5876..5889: 4.0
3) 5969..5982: 5.5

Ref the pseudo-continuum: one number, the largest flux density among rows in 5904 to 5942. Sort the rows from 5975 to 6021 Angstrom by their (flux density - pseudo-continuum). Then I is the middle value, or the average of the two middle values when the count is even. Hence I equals -4.4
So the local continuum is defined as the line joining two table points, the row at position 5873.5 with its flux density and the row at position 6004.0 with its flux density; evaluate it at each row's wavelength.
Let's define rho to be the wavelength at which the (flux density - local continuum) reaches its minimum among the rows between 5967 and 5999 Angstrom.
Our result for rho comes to 5986.0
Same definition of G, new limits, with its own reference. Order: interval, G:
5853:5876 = 5869.0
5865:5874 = 5869.0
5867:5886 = 5869.0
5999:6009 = 6007.0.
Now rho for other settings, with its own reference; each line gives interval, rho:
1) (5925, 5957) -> 5942.5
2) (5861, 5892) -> 5890.0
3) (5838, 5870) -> 5869.0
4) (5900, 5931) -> 5900.5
